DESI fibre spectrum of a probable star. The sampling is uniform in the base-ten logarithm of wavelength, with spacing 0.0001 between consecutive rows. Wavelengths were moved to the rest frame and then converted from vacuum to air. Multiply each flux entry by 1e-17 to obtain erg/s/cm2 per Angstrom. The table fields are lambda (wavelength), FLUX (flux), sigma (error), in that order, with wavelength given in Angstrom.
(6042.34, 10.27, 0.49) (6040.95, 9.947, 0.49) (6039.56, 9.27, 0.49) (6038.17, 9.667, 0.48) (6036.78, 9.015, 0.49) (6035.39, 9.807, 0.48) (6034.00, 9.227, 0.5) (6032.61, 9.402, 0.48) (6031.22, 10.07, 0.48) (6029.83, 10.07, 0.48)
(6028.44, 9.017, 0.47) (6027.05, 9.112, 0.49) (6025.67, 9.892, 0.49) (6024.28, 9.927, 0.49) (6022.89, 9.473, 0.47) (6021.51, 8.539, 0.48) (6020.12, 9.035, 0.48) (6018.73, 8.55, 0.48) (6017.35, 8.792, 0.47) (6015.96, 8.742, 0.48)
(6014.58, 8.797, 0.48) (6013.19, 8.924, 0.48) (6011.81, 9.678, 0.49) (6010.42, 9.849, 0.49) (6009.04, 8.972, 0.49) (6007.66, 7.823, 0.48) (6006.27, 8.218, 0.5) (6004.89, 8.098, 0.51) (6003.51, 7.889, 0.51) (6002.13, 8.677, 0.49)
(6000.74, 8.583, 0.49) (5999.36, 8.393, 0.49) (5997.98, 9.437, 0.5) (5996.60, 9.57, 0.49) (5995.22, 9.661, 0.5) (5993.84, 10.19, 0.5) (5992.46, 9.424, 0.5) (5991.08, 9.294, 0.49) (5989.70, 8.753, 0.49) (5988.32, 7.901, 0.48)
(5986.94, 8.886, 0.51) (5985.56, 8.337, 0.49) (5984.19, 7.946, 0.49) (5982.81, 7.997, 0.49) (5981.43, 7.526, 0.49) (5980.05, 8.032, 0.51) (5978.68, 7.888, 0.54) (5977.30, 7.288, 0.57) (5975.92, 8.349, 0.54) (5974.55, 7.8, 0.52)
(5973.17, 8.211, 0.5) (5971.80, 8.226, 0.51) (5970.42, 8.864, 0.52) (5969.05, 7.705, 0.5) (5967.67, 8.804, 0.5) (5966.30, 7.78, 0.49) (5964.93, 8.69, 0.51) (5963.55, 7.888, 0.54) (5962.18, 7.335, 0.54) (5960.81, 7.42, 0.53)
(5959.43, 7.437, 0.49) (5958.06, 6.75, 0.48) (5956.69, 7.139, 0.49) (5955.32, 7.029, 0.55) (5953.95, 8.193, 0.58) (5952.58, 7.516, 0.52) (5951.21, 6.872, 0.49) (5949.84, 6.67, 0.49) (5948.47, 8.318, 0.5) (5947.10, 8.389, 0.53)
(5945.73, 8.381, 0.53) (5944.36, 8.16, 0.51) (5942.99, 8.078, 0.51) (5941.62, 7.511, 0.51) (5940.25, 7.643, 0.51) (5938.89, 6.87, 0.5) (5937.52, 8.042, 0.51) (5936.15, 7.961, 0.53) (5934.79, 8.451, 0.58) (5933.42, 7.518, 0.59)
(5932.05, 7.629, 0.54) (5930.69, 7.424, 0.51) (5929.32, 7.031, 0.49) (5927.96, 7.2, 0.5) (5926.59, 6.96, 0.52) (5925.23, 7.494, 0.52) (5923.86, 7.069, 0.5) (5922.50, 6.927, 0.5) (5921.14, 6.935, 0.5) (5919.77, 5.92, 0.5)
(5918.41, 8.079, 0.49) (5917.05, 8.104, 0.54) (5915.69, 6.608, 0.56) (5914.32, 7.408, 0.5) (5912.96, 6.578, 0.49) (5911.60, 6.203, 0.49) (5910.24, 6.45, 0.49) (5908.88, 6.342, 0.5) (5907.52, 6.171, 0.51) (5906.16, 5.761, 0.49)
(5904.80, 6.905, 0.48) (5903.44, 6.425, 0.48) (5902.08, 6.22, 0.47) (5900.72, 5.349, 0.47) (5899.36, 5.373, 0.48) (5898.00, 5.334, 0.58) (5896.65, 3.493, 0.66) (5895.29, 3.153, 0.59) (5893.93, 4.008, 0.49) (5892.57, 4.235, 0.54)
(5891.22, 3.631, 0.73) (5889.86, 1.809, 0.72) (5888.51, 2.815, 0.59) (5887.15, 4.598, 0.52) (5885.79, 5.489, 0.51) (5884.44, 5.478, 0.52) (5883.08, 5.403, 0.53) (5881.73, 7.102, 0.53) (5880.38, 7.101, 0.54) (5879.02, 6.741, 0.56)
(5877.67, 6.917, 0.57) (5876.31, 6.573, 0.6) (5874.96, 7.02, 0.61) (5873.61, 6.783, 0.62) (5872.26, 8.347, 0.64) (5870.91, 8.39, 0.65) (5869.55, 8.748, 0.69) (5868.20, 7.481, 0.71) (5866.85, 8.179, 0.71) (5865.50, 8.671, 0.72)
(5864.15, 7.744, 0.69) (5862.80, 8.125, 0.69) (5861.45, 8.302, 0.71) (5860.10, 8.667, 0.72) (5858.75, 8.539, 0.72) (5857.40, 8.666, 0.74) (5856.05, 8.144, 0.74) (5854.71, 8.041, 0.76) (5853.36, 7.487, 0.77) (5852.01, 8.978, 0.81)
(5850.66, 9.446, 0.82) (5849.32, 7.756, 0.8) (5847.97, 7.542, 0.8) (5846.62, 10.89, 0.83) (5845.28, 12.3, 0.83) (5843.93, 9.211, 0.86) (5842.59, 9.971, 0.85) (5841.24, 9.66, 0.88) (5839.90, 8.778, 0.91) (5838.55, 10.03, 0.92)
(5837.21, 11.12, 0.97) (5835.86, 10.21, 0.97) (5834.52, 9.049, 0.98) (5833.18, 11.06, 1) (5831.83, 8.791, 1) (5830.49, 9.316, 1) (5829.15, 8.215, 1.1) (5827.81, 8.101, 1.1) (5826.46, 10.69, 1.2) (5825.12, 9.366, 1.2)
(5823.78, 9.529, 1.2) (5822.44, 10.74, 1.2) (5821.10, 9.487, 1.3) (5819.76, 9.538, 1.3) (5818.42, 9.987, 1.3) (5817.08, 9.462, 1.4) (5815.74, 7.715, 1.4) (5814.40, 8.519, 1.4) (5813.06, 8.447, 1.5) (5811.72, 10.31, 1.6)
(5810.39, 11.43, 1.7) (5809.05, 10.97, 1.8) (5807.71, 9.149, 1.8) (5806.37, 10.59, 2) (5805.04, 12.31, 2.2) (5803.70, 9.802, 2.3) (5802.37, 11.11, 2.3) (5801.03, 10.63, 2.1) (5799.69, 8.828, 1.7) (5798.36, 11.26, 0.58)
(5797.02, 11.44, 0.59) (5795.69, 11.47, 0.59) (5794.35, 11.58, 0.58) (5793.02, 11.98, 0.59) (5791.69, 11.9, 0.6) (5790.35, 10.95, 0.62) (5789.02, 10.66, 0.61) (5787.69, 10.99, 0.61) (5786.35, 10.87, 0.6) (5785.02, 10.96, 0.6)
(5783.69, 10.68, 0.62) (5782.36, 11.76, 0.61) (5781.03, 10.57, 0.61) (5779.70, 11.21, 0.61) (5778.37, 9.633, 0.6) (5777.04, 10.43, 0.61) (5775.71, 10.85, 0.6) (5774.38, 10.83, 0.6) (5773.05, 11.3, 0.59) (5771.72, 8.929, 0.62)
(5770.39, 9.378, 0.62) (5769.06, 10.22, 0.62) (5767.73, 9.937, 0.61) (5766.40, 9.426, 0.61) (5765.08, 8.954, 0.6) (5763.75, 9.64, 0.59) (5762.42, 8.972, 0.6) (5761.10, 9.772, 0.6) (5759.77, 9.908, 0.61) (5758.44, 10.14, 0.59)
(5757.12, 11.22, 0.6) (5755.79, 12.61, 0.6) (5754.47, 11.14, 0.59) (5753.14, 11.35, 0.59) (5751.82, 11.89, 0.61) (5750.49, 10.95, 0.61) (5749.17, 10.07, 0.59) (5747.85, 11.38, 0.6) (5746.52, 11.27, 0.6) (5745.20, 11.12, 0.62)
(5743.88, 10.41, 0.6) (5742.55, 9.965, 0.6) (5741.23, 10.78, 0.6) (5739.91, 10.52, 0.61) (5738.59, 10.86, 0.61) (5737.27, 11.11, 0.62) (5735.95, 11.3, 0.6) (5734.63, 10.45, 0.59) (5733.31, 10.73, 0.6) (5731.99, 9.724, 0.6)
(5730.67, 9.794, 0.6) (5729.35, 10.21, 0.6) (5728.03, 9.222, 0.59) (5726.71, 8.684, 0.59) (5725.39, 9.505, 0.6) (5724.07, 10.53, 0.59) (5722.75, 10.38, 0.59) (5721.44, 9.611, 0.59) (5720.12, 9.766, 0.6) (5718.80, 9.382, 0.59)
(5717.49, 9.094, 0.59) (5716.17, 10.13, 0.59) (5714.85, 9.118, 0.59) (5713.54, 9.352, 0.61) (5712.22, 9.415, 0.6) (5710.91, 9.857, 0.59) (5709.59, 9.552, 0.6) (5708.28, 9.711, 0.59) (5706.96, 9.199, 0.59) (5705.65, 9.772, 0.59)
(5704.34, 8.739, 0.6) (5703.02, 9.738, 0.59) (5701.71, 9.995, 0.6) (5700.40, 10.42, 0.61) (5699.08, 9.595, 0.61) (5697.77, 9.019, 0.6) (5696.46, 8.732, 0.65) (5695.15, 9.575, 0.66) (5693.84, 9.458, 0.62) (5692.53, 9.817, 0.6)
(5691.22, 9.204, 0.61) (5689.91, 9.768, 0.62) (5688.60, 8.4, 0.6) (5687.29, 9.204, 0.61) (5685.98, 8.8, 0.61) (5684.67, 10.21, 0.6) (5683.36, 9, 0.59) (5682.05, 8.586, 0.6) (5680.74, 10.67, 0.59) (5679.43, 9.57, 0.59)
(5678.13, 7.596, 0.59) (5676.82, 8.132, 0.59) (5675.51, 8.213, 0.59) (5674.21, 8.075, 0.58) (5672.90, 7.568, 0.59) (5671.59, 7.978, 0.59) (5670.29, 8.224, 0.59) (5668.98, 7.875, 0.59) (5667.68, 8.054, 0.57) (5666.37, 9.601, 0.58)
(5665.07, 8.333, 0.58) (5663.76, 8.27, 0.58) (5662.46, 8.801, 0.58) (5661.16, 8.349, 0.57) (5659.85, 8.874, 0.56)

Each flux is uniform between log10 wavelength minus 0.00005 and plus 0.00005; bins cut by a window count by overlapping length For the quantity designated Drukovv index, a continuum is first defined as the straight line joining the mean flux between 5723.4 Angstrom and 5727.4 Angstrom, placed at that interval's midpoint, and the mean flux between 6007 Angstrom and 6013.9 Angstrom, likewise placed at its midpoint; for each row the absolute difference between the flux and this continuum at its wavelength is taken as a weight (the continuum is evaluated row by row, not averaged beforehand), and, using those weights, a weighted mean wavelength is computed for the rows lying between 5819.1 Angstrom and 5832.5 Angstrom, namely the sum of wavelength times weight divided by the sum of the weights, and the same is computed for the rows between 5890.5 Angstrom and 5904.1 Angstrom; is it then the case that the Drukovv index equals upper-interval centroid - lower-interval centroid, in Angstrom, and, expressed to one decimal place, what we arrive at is 69.9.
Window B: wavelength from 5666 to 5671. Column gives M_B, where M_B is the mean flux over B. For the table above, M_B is 8.4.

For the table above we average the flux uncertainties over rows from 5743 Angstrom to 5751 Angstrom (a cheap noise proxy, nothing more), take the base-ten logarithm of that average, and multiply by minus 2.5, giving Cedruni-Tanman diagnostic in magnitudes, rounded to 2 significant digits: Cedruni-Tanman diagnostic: 0.55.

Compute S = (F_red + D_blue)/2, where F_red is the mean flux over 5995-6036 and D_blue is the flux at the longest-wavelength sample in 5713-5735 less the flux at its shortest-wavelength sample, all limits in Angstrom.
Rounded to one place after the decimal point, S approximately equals 5.1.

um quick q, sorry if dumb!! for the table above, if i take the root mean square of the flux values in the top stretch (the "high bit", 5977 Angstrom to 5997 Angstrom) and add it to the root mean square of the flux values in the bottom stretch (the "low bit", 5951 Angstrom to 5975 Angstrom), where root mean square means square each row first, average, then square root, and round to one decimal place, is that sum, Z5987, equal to 16.4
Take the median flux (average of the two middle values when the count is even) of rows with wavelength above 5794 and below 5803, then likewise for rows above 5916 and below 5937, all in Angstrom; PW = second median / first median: 0.66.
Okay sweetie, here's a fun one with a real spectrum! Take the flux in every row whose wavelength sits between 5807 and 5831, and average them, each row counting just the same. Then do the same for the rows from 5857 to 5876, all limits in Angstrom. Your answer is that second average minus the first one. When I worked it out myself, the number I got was -1.4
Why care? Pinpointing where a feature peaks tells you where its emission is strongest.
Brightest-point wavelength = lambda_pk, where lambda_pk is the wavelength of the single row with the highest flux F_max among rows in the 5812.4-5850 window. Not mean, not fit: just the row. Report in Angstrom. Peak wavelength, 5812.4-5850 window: 5845.28 Angstrom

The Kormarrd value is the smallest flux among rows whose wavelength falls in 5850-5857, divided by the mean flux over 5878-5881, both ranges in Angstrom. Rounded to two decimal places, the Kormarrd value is 1.08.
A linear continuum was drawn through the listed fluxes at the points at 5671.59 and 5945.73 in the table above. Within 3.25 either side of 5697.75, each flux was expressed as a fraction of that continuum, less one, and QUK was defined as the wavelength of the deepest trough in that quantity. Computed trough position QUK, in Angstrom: 5696.46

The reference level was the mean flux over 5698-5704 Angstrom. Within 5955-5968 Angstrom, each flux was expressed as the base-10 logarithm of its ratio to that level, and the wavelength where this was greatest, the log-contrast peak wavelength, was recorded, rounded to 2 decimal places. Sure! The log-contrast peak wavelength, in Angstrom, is 5967.67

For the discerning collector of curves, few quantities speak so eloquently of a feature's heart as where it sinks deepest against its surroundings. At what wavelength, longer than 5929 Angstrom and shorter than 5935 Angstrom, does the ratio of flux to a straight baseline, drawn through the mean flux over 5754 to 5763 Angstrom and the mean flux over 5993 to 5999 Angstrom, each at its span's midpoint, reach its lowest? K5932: 5929.32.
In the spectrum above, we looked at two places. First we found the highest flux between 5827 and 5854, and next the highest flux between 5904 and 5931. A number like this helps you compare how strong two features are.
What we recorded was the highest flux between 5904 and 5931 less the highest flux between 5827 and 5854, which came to -4.2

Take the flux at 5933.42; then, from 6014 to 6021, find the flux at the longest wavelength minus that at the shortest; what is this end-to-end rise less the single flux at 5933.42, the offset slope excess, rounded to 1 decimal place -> -7.3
